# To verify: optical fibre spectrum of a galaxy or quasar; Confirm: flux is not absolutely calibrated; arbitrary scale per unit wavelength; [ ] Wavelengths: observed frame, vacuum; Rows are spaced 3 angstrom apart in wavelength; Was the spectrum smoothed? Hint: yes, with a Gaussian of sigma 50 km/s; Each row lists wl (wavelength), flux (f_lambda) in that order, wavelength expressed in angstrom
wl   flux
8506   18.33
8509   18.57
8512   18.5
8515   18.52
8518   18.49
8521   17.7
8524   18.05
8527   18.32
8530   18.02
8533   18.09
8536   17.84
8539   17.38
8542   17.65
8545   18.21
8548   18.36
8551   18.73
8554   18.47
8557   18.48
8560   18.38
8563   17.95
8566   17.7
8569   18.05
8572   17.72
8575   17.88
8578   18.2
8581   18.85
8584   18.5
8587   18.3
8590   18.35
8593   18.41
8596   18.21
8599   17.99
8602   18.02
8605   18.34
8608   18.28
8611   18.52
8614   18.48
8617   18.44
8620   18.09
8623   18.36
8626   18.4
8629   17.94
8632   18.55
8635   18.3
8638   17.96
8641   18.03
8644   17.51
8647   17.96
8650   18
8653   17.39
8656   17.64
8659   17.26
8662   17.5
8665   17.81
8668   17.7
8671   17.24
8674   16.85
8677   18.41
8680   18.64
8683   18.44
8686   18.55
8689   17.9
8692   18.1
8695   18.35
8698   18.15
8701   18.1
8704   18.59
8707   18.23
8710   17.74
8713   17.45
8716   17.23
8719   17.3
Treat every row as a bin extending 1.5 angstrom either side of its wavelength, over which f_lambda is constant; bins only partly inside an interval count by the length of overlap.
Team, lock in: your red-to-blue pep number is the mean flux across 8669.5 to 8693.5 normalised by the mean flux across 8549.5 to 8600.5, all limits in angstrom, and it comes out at 0.99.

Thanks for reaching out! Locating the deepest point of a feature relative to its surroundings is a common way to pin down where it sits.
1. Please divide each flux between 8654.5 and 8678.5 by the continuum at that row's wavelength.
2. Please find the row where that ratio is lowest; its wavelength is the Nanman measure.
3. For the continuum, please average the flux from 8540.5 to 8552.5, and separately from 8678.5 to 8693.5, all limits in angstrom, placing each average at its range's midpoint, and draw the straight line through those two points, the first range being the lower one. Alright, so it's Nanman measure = 8674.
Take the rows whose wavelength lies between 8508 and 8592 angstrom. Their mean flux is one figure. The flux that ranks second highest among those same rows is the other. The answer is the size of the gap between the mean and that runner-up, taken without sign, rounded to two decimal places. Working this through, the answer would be 0.54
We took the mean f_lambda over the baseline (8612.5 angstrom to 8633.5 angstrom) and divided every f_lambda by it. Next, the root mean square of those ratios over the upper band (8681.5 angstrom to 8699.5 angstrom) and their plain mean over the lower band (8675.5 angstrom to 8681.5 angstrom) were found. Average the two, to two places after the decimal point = 1.00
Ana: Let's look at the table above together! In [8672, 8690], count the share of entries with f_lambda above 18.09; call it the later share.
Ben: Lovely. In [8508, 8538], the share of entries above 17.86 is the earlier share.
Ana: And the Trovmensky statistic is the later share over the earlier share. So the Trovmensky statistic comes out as 0.83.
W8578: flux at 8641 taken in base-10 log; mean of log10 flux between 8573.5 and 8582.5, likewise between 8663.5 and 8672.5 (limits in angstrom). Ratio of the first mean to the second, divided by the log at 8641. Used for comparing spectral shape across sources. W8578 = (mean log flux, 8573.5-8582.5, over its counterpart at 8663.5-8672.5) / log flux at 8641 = 0.807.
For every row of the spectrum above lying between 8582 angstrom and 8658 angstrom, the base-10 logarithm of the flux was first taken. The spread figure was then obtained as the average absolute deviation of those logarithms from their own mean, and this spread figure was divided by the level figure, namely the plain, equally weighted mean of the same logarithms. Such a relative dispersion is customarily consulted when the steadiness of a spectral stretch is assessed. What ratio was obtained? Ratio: 0.0049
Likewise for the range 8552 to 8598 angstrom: 0.0048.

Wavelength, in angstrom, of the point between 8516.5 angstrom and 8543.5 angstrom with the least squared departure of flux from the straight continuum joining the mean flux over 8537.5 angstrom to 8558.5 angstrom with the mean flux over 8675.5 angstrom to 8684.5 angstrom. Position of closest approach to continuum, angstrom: 8533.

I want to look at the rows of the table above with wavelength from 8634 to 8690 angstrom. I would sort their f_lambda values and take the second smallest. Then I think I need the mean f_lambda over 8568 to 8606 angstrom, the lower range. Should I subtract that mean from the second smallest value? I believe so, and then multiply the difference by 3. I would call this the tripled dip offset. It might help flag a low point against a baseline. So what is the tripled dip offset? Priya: -2.9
